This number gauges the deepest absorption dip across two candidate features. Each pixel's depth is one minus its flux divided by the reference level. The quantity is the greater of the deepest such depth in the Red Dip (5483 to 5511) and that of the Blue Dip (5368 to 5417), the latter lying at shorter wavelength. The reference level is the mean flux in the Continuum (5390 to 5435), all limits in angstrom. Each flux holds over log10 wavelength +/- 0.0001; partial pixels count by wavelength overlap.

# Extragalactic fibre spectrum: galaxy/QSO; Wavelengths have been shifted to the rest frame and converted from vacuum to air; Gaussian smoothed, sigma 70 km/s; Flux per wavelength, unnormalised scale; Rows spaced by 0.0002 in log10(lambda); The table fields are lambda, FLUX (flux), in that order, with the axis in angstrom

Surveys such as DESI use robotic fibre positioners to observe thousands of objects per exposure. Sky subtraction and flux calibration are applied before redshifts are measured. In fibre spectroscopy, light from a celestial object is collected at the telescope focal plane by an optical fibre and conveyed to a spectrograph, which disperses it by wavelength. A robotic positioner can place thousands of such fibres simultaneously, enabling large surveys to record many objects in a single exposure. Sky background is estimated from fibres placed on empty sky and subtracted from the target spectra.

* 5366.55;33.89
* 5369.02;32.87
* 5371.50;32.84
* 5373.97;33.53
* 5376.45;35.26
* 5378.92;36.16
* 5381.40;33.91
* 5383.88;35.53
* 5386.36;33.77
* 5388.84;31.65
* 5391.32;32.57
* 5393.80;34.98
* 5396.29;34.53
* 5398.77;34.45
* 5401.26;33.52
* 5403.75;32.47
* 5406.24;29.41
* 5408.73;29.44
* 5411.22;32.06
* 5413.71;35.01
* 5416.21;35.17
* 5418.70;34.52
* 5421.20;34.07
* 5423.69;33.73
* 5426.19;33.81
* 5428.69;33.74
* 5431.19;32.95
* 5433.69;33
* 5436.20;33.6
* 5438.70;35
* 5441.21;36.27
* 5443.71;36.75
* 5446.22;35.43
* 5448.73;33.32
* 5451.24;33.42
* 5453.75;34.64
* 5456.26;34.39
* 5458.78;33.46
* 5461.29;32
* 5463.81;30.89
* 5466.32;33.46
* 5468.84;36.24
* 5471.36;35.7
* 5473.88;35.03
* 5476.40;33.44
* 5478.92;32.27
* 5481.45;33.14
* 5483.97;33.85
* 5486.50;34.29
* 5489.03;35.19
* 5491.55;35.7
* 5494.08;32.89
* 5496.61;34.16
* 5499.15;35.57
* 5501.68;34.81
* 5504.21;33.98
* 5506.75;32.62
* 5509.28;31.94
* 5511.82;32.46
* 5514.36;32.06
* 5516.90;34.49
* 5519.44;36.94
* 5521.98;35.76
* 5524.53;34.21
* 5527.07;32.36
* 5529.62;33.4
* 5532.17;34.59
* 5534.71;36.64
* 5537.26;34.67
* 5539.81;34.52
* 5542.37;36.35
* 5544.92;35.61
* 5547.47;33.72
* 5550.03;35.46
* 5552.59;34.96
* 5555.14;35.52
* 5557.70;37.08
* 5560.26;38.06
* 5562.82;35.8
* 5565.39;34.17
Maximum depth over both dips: 0.12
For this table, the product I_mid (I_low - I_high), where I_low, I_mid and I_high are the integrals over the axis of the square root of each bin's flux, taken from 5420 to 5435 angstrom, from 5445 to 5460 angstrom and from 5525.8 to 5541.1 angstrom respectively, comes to -242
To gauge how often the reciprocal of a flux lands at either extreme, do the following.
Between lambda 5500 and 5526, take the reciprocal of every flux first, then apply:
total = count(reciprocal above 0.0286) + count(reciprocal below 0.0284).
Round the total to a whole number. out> 10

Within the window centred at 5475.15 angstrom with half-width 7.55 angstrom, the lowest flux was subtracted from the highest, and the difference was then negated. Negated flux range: -4.0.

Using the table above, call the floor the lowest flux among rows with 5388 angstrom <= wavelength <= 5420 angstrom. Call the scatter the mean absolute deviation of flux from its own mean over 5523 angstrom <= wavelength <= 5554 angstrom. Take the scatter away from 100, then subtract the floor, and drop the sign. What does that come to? 69.7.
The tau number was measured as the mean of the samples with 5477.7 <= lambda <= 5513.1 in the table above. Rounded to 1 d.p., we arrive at 33.8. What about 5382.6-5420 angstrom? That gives 33.3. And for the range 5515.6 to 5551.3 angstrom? 34.9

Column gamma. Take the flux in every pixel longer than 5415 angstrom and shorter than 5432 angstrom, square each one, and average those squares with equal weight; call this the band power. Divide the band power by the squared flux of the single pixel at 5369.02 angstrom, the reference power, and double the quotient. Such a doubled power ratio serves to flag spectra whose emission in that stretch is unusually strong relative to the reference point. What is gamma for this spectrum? 2.14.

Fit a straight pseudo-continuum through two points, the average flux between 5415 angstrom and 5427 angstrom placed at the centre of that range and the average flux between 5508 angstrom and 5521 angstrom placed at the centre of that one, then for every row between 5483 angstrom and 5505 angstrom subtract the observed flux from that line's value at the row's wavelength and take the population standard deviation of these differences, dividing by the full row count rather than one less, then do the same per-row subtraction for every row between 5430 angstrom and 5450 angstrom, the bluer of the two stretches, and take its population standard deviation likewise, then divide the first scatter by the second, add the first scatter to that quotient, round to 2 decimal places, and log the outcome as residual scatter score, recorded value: 1.46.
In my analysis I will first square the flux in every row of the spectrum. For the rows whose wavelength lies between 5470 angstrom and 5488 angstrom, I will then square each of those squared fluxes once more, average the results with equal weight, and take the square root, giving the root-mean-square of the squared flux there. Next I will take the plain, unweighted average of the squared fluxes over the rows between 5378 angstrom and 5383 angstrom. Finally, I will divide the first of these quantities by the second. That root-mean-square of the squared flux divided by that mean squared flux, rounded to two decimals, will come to 0.94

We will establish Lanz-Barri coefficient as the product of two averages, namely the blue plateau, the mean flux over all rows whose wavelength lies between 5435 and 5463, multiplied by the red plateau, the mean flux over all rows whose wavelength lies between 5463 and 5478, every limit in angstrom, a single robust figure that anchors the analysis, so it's 1174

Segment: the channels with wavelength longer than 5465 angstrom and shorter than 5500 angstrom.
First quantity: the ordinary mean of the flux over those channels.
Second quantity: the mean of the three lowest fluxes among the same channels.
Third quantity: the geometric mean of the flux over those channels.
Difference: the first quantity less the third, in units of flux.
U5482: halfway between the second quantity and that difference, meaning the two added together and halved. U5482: 16.4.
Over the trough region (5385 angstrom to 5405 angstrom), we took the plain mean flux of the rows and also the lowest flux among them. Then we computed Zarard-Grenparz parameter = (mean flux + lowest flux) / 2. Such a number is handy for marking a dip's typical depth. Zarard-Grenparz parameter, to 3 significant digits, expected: 32.6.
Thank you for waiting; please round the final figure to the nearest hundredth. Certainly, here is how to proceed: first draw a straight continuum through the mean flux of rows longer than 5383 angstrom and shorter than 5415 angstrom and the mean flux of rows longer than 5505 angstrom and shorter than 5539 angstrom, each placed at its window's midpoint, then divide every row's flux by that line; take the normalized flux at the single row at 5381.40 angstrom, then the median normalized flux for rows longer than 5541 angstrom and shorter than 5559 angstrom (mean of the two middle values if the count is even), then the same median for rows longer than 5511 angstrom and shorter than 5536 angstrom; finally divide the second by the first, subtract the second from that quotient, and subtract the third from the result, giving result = -1.04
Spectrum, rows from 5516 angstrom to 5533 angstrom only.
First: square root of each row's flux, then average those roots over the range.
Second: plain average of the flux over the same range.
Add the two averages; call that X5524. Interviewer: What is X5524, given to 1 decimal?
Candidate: 40.4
